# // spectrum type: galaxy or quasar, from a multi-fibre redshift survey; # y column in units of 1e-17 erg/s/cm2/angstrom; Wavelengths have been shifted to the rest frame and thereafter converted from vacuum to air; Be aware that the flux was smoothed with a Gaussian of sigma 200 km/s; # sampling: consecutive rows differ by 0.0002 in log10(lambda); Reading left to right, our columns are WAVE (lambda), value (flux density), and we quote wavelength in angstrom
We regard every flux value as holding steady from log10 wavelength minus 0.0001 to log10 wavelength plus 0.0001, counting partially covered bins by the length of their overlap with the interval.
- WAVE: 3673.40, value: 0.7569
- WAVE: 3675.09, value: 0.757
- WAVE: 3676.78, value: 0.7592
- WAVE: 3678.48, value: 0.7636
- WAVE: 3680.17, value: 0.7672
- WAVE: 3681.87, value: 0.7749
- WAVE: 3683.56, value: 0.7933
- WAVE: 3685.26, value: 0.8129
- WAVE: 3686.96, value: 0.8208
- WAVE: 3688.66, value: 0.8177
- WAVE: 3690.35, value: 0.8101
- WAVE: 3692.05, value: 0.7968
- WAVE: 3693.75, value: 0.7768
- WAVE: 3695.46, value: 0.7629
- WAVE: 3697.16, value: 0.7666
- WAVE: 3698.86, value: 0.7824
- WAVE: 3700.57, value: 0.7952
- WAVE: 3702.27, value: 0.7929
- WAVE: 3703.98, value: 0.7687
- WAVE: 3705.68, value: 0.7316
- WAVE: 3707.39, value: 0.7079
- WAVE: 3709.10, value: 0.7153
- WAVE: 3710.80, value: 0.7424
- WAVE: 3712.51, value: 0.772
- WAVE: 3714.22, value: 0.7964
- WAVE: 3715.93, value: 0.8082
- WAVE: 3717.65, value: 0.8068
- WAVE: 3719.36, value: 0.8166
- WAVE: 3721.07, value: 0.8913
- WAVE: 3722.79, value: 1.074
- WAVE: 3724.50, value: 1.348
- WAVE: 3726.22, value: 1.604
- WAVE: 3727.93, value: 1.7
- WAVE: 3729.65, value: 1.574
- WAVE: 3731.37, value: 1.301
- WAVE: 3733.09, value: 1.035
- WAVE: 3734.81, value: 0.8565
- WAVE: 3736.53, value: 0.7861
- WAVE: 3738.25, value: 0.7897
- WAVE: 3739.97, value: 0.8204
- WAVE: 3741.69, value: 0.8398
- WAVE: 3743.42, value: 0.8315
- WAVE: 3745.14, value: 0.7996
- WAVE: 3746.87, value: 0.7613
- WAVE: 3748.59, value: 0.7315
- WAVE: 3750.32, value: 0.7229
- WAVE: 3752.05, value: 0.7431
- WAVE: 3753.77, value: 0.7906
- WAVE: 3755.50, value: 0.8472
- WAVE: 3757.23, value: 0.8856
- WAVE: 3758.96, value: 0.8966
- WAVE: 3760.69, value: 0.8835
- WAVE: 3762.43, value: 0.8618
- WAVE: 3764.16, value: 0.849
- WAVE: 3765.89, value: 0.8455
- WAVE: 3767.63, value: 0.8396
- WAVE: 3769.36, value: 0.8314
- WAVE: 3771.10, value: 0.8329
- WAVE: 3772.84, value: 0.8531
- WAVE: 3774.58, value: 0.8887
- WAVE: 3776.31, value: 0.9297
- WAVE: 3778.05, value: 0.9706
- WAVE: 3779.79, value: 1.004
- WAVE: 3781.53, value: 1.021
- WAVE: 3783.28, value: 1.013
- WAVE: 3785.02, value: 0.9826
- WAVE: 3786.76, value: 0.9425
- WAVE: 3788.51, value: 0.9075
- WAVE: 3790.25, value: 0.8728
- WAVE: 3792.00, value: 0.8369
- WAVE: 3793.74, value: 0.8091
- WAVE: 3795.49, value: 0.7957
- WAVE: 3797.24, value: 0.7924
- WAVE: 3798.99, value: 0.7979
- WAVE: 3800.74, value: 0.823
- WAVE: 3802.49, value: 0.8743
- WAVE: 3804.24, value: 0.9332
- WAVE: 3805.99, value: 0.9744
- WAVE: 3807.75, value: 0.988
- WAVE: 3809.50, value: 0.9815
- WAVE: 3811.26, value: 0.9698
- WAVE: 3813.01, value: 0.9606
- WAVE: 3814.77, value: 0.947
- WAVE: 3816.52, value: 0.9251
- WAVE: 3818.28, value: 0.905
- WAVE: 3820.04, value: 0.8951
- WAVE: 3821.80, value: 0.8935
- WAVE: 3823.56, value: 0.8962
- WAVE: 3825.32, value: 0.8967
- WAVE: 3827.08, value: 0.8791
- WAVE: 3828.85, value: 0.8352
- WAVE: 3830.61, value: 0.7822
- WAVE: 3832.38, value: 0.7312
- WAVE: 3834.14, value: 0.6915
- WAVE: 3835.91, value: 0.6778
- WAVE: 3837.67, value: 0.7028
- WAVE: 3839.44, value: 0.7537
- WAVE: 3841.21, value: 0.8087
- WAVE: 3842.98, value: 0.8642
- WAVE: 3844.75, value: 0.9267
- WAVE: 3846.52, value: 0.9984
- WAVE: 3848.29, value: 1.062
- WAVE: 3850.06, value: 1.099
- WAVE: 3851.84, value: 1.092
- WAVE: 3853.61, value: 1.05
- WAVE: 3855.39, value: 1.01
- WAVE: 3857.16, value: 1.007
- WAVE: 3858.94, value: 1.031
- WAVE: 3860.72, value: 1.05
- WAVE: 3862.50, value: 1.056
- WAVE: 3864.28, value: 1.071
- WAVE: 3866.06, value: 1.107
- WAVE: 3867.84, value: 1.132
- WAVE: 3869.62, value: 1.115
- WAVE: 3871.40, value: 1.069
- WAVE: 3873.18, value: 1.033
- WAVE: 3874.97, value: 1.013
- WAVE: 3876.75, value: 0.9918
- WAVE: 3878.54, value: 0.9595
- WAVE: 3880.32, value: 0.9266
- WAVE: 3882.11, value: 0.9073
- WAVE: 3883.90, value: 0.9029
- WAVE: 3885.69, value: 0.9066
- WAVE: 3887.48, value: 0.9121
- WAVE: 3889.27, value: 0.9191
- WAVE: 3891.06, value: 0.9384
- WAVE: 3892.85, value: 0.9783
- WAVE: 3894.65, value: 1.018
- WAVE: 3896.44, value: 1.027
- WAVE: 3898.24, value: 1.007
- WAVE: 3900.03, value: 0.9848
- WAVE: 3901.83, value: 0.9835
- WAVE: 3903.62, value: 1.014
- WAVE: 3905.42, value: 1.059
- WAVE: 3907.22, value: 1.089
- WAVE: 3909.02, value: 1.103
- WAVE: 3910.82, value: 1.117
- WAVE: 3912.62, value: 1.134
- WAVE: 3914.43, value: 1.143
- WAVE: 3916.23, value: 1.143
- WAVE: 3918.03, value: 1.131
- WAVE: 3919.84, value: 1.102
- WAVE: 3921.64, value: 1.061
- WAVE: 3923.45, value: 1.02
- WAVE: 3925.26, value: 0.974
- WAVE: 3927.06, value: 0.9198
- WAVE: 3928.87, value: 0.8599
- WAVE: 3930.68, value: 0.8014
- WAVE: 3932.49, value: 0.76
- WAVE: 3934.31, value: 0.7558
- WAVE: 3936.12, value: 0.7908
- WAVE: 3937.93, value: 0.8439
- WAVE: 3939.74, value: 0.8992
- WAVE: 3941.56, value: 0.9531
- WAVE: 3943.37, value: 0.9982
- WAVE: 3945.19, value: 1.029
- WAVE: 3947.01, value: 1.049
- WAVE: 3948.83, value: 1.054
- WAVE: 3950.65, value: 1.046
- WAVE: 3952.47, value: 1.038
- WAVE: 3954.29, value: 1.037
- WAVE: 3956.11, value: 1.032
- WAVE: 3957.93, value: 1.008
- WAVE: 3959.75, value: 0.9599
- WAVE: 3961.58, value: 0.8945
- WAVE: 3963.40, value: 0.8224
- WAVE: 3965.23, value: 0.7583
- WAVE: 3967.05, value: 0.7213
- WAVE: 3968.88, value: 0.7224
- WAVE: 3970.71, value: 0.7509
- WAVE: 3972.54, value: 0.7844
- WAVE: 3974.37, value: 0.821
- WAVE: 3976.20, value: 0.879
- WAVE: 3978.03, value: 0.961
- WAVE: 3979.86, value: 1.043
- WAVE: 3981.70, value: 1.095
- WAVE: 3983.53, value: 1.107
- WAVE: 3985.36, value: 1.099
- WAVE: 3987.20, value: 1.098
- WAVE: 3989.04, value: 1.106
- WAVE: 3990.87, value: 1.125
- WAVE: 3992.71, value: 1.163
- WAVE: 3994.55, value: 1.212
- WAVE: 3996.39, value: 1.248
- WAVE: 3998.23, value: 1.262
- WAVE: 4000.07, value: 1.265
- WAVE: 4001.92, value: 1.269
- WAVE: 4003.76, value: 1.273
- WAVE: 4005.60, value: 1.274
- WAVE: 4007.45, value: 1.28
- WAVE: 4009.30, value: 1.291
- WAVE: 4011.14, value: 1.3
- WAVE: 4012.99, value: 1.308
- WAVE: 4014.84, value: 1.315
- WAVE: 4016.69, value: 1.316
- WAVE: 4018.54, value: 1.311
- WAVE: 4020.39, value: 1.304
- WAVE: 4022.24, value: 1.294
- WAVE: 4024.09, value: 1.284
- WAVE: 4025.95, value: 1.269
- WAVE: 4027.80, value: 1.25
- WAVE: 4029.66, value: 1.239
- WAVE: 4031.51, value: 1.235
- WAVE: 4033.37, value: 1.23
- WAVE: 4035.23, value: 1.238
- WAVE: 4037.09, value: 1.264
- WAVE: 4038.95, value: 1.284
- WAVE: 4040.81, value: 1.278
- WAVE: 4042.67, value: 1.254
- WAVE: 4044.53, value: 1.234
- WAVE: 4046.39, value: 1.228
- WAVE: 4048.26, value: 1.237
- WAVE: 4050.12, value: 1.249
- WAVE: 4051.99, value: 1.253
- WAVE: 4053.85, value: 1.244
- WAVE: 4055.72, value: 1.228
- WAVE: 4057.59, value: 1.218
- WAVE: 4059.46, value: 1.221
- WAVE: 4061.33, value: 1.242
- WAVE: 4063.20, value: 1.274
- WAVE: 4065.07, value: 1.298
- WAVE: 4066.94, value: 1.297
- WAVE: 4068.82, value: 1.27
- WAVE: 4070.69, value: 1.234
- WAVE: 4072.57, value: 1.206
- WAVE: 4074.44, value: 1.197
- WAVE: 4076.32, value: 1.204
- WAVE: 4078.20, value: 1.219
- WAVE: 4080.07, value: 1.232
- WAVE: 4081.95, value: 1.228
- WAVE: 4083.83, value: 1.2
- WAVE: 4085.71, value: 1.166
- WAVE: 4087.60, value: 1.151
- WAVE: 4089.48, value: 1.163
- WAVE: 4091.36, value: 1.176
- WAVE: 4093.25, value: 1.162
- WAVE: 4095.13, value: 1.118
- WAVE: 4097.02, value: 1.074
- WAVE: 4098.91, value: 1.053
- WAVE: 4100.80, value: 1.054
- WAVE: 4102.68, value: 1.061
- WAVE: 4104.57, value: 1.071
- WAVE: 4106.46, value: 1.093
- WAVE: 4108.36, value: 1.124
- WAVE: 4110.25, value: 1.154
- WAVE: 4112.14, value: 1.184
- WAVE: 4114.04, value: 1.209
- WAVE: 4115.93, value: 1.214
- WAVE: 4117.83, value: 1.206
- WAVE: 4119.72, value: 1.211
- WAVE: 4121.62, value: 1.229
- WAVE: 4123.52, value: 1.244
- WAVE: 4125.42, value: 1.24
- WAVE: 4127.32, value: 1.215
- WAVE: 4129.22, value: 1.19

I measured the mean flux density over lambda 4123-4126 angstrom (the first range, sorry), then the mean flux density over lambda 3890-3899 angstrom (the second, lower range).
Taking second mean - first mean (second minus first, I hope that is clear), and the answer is -0.25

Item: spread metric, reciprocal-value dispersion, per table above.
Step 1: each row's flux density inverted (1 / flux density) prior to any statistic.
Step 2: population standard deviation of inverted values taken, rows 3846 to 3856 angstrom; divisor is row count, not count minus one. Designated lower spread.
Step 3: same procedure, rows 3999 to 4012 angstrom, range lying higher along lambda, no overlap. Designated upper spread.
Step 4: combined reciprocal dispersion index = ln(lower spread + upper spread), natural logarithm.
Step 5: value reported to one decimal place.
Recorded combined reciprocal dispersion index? -3.2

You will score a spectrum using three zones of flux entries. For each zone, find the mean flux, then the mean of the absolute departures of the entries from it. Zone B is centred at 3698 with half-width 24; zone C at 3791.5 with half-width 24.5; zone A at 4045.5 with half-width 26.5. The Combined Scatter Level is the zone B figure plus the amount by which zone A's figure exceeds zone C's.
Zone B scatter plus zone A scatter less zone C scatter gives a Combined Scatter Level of -0.017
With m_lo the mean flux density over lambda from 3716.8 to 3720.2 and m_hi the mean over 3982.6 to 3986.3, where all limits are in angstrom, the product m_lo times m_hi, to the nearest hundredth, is 0.90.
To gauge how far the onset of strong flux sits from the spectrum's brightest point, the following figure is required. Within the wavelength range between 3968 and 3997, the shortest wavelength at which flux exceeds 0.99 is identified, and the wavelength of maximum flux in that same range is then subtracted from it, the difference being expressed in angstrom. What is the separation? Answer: -16.5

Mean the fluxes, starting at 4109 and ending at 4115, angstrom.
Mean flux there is 1.18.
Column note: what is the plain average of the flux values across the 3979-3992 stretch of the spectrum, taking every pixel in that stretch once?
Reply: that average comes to 1.10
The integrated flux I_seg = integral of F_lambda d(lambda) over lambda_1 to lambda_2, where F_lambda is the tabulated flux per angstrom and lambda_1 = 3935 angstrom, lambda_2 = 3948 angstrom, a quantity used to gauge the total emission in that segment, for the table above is 12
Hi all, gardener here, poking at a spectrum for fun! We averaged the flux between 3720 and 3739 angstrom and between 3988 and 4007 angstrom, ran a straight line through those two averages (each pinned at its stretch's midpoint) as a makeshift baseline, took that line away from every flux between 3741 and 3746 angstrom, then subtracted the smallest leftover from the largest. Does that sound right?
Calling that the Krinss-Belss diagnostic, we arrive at 0.04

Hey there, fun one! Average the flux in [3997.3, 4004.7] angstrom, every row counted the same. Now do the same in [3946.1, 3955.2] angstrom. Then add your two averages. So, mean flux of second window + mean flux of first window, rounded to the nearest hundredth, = 2.31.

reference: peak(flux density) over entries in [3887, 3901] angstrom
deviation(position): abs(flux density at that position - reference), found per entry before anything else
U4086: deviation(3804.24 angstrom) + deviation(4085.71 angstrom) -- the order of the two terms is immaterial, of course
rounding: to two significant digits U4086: 0.23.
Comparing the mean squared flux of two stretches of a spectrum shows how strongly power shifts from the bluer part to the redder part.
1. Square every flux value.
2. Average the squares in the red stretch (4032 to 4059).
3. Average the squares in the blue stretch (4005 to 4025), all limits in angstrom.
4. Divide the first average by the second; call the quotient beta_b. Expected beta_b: 0.92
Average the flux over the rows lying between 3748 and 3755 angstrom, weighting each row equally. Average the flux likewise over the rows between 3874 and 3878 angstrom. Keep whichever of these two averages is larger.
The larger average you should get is 1.00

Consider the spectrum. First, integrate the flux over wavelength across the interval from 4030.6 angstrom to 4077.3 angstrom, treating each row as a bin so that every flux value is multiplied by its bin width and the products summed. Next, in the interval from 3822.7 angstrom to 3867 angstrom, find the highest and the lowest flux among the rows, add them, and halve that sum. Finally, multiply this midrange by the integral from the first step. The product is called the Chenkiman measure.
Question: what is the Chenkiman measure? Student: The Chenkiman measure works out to 52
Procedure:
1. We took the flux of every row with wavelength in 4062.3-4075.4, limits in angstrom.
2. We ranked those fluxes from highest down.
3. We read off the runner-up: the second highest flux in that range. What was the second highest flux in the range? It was 1.297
